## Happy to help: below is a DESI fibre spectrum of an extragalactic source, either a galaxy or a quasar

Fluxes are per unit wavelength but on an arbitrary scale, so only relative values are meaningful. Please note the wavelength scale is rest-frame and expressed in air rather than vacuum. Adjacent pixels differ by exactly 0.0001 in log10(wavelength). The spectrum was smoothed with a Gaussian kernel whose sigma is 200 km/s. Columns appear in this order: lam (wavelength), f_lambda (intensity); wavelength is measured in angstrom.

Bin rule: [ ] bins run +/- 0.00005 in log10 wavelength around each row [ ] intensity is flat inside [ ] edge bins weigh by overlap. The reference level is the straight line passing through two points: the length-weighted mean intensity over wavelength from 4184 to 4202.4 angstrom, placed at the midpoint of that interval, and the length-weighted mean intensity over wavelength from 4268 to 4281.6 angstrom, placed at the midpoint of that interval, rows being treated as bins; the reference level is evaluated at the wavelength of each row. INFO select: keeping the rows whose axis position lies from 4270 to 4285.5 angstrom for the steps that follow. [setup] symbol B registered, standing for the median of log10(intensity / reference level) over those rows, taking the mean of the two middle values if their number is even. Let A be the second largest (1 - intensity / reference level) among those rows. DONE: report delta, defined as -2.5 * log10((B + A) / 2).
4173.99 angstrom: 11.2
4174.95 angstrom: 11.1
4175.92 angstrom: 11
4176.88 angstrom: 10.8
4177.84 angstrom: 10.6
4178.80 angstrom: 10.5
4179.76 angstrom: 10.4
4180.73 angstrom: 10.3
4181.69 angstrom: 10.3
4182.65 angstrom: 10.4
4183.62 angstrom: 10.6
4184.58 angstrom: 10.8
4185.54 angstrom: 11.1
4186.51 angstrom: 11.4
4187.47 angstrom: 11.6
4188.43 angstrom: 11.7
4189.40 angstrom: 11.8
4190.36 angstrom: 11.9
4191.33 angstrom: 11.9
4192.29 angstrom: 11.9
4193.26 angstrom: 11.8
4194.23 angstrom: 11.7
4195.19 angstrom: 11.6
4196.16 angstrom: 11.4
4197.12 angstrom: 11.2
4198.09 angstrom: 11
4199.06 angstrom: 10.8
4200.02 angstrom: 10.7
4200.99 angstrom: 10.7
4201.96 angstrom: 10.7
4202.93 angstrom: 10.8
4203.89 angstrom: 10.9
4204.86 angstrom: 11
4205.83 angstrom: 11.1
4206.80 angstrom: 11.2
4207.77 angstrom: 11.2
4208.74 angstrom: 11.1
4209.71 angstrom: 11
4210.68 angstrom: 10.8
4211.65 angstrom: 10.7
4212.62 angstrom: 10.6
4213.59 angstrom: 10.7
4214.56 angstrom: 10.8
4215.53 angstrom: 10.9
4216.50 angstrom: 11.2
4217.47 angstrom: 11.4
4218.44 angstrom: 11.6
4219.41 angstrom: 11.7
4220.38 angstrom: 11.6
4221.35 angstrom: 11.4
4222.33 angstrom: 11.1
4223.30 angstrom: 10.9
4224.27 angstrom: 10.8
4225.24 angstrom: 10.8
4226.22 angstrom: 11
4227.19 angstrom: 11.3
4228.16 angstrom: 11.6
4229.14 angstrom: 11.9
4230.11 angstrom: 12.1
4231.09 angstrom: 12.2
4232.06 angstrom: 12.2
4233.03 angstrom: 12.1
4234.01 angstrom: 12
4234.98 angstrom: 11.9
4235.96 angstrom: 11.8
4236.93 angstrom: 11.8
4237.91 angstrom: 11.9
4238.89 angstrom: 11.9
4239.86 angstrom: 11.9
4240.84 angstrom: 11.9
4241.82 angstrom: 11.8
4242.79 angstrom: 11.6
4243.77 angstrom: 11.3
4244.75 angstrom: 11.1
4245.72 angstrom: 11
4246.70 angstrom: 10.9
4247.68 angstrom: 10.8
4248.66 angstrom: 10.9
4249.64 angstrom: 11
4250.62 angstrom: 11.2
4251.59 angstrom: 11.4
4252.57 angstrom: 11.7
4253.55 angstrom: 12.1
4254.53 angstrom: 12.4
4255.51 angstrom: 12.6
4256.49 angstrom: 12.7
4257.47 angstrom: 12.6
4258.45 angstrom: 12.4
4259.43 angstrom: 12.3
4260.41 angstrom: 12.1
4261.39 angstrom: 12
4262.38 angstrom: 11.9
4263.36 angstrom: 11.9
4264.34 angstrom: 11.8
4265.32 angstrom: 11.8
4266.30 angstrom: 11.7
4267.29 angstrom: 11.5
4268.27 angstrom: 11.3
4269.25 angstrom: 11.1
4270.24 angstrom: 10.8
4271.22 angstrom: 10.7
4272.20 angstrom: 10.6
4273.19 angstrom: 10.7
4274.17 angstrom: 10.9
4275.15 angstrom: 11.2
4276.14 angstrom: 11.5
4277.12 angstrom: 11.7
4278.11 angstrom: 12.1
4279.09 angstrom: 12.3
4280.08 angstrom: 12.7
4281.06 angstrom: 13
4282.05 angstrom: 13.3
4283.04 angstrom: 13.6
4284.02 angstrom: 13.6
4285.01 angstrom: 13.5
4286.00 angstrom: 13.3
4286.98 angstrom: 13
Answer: 3.45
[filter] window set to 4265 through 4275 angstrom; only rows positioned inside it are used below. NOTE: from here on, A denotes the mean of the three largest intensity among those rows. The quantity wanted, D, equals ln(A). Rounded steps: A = 11.7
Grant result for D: 2.46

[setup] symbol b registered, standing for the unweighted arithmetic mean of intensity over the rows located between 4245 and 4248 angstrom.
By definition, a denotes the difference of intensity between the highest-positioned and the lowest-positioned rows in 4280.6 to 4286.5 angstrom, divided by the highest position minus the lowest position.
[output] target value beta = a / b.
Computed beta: 0.006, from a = 0.06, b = 10.9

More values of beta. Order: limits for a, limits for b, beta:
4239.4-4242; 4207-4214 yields -0.005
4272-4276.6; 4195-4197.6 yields 0.020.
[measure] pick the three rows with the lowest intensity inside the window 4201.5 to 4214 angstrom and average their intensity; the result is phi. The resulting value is 10.7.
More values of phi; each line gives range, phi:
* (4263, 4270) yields 11.3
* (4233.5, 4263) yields 10.9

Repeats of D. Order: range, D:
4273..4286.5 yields 2.61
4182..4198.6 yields 2.48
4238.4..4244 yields 2.48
